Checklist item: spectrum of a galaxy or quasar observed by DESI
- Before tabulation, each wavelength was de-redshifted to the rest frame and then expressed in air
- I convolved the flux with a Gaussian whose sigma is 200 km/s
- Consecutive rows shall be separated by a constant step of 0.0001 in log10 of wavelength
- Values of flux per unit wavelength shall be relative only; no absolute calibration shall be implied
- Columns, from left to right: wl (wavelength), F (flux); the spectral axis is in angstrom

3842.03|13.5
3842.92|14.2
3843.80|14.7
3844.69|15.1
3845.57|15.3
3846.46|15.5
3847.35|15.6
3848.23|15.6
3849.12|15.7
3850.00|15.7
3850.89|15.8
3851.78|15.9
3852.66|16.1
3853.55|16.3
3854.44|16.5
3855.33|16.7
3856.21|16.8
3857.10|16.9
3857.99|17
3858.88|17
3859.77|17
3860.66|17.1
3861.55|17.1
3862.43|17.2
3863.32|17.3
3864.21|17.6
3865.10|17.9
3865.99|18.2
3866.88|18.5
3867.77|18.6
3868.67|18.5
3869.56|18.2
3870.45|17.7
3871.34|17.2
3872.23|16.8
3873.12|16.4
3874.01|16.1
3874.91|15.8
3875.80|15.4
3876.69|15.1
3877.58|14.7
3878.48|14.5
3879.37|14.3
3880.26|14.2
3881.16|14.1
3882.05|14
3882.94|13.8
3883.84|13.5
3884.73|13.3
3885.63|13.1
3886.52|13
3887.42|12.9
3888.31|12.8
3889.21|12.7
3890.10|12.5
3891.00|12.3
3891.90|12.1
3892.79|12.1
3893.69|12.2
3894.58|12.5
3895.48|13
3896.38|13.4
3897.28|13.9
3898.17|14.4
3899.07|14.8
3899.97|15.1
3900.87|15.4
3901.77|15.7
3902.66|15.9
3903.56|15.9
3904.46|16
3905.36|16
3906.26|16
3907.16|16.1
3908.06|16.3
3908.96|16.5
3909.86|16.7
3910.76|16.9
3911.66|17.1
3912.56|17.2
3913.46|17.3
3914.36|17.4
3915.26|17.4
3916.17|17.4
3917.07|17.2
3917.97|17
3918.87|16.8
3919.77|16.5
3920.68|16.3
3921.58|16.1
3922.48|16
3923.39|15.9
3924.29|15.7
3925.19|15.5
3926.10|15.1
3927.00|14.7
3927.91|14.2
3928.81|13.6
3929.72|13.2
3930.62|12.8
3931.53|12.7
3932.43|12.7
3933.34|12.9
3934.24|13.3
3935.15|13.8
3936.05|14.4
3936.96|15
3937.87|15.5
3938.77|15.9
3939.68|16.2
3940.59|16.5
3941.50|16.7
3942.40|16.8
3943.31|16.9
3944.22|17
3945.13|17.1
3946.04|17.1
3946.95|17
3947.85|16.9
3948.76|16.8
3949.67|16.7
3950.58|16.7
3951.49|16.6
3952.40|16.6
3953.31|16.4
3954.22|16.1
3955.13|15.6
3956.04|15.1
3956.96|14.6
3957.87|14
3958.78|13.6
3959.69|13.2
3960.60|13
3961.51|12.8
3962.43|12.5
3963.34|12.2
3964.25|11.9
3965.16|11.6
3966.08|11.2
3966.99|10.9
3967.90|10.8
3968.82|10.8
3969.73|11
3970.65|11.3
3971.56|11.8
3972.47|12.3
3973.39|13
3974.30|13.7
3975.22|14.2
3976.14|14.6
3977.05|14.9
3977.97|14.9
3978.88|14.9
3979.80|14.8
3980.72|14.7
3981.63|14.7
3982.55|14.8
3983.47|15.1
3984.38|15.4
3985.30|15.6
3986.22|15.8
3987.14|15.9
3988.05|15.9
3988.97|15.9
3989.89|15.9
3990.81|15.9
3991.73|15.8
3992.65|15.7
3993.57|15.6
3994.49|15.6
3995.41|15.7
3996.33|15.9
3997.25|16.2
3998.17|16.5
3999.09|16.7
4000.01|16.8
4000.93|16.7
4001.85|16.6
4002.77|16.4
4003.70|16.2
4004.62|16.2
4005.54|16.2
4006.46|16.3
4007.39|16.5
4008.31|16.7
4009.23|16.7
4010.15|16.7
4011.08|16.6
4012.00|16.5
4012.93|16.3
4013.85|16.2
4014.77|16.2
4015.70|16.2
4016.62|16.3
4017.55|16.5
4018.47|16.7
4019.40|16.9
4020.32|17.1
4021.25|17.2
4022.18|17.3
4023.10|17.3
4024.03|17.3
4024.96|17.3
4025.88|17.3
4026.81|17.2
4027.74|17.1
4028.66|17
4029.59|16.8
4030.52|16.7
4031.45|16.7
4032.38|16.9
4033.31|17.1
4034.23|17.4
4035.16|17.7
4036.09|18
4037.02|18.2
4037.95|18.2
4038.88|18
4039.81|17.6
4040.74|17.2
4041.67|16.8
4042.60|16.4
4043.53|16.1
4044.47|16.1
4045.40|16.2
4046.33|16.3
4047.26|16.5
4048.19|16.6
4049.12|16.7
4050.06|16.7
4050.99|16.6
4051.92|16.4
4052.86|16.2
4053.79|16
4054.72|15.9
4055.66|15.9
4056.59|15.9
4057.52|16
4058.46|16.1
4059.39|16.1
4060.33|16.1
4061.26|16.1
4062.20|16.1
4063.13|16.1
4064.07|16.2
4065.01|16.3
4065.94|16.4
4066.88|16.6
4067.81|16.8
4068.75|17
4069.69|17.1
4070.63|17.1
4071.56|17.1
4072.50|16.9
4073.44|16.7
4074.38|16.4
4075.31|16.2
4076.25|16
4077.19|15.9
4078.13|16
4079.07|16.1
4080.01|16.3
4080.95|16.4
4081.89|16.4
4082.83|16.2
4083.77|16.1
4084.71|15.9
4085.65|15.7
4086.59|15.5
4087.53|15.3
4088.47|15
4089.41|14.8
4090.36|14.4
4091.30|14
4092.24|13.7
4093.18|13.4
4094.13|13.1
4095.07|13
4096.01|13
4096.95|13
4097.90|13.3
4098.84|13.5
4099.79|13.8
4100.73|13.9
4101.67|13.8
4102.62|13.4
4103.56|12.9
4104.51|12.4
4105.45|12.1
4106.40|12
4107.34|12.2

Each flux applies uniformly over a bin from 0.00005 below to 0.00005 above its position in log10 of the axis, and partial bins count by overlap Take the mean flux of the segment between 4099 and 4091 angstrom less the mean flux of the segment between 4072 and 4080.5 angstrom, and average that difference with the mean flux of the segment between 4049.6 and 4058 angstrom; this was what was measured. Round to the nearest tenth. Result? 6.6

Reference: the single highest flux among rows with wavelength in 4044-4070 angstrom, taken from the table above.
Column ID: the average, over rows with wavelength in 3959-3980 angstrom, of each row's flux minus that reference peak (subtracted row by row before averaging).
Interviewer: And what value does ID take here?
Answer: -4.4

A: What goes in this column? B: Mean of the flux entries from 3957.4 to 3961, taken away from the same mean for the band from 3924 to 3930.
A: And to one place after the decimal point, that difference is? 1.1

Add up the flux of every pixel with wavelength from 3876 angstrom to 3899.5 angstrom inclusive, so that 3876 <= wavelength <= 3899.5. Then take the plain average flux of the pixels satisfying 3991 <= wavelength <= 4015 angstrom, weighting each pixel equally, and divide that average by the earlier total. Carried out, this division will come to 0.047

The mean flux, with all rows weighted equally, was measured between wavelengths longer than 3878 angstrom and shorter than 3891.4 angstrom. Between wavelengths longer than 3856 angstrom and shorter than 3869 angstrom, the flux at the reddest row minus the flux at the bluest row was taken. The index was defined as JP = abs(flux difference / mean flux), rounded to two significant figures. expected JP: 0.13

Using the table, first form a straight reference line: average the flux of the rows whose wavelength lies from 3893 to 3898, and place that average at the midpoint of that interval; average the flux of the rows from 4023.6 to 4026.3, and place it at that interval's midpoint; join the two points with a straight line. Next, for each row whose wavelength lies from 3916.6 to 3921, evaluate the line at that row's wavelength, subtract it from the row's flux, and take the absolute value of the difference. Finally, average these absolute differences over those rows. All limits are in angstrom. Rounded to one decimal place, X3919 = 3.0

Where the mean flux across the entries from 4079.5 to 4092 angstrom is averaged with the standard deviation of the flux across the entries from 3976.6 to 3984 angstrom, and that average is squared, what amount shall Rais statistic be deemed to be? 61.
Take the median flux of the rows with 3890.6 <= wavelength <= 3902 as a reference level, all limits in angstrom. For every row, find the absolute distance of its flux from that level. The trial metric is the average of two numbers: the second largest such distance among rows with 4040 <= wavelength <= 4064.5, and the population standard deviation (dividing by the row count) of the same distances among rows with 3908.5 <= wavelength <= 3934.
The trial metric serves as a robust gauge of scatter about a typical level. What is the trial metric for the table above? 2.4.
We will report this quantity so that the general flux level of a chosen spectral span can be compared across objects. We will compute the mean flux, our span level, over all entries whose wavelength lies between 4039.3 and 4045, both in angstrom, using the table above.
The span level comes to 16.7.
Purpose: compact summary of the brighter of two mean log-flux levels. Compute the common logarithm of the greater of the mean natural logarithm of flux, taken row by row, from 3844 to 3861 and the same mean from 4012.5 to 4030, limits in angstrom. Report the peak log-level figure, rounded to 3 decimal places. 0.451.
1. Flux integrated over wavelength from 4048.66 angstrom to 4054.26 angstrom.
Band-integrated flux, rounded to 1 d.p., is 92.0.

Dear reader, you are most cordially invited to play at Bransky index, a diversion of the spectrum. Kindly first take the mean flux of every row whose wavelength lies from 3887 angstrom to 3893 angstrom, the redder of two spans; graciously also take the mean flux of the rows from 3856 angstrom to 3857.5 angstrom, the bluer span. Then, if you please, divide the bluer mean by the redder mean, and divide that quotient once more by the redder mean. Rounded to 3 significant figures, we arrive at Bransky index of 0.108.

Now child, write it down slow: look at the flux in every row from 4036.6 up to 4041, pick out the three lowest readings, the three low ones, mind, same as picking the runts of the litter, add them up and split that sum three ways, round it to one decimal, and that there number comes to 17.6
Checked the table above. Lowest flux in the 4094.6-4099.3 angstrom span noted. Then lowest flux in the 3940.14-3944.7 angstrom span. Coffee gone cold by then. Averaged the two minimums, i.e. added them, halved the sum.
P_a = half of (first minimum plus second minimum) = 14.75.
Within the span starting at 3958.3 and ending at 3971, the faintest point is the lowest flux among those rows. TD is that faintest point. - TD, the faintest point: 10.8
